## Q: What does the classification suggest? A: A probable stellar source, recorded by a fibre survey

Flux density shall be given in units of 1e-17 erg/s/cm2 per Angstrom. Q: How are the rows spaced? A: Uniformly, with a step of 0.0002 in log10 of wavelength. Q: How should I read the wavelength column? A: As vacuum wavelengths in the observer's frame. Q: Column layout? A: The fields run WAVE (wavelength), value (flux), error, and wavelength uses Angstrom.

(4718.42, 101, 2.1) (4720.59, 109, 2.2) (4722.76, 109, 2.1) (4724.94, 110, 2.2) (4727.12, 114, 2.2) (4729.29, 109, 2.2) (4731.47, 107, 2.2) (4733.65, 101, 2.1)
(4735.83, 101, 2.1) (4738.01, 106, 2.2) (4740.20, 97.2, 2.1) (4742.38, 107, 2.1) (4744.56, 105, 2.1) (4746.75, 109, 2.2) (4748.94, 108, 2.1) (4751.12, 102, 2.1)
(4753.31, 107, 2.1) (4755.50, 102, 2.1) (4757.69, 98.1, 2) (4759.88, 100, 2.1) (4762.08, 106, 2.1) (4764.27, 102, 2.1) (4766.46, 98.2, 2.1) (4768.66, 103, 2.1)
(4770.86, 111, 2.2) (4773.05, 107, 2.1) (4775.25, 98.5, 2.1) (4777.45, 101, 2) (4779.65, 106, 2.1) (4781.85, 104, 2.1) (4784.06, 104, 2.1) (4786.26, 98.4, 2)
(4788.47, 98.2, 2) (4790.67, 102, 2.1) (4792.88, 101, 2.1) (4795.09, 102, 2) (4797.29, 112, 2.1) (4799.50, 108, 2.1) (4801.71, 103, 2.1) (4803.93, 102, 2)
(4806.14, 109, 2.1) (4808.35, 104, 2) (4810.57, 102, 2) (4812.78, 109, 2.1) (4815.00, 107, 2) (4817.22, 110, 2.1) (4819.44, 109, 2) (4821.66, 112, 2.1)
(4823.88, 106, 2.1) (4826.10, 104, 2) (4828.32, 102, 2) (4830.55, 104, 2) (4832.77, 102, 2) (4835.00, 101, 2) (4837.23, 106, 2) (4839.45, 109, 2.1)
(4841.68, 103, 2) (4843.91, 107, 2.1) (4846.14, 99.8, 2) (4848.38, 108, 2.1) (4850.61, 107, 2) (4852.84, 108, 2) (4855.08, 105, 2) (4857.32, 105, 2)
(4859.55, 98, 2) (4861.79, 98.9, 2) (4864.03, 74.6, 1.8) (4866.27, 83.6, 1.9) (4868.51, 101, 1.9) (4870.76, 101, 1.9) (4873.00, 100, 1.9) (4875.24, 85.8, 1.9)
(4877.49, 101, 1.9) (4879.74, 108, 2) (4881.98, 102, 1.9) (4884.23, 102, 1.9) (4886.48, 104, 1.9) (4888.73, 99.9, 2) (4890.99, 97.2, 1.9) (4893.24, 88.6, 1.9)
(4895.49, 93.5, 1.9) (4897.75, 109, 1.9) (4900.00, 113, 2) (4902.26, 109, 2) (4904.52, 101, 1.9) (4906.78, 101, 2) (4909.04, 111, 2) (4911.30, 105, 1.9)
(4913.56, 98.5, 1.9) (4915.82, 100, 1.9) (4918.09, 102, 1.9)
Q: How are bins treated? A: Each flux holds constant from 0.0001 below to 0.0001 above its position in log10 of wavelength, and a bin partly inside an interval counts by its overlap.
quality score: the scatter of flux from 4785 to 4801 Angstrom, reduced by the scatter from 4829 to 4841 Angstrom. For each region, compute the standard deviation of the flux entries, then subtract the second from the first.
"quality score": 1.9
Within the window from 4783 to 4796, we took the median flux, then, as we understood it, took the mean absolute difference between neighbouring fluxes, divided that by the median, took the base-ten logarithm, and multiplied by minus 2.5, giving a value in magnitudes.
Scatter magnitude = 4.1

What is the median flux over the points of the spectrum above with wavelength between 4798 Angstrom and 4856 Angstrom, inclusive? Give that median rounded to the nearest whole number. 106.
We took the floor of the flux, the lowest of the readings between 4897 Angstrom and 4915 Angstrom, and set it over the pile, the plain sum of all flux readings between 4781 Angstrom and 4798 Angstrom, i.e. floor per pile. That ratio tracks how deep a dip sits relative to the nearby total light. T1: 0.120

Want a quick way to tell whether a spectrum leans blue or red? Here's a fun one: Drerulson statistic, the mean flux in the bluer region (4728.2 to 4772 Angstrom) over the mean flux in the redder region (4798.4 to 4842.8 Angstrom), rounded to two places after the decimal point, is 0.98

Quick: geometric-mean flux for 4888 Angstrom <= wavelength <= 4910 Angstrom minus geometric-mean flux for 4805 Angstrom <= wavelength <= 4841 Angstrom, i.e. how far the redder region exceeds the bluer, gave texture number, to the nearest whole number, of -4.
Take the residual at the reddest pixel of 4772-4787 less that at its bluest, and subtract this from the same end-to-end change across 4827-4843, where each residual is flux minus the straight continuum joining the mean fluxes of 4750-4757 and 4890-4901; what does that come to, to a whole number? 10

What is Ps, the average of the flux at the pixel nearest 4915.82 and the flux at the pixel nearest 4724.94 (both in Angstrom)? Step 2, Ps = 105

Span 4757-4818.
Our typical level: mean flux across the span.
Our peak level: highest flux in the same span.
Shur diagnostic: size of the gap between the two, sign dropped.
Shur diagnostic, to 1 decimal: 8.2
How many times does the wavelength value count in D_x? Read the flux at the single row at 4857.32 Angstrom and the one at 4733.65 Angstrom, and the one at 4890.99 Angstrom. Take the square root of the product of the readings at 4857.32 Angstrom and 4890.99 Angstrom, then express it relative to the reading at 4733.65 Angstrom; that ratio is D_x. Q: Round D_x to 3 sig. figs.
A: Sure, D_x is 1.00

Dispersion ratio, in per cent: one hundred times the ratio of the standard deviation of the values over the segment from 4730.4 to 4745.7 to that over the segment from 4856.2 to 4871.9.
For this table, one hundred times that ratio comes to 33.9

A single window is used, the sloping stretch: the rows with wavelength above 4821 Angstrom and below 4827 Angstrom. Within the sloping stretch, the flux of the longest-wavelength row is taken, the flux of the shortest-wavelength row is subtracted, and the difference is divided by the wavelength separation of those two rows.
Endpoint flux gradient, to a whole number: -2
